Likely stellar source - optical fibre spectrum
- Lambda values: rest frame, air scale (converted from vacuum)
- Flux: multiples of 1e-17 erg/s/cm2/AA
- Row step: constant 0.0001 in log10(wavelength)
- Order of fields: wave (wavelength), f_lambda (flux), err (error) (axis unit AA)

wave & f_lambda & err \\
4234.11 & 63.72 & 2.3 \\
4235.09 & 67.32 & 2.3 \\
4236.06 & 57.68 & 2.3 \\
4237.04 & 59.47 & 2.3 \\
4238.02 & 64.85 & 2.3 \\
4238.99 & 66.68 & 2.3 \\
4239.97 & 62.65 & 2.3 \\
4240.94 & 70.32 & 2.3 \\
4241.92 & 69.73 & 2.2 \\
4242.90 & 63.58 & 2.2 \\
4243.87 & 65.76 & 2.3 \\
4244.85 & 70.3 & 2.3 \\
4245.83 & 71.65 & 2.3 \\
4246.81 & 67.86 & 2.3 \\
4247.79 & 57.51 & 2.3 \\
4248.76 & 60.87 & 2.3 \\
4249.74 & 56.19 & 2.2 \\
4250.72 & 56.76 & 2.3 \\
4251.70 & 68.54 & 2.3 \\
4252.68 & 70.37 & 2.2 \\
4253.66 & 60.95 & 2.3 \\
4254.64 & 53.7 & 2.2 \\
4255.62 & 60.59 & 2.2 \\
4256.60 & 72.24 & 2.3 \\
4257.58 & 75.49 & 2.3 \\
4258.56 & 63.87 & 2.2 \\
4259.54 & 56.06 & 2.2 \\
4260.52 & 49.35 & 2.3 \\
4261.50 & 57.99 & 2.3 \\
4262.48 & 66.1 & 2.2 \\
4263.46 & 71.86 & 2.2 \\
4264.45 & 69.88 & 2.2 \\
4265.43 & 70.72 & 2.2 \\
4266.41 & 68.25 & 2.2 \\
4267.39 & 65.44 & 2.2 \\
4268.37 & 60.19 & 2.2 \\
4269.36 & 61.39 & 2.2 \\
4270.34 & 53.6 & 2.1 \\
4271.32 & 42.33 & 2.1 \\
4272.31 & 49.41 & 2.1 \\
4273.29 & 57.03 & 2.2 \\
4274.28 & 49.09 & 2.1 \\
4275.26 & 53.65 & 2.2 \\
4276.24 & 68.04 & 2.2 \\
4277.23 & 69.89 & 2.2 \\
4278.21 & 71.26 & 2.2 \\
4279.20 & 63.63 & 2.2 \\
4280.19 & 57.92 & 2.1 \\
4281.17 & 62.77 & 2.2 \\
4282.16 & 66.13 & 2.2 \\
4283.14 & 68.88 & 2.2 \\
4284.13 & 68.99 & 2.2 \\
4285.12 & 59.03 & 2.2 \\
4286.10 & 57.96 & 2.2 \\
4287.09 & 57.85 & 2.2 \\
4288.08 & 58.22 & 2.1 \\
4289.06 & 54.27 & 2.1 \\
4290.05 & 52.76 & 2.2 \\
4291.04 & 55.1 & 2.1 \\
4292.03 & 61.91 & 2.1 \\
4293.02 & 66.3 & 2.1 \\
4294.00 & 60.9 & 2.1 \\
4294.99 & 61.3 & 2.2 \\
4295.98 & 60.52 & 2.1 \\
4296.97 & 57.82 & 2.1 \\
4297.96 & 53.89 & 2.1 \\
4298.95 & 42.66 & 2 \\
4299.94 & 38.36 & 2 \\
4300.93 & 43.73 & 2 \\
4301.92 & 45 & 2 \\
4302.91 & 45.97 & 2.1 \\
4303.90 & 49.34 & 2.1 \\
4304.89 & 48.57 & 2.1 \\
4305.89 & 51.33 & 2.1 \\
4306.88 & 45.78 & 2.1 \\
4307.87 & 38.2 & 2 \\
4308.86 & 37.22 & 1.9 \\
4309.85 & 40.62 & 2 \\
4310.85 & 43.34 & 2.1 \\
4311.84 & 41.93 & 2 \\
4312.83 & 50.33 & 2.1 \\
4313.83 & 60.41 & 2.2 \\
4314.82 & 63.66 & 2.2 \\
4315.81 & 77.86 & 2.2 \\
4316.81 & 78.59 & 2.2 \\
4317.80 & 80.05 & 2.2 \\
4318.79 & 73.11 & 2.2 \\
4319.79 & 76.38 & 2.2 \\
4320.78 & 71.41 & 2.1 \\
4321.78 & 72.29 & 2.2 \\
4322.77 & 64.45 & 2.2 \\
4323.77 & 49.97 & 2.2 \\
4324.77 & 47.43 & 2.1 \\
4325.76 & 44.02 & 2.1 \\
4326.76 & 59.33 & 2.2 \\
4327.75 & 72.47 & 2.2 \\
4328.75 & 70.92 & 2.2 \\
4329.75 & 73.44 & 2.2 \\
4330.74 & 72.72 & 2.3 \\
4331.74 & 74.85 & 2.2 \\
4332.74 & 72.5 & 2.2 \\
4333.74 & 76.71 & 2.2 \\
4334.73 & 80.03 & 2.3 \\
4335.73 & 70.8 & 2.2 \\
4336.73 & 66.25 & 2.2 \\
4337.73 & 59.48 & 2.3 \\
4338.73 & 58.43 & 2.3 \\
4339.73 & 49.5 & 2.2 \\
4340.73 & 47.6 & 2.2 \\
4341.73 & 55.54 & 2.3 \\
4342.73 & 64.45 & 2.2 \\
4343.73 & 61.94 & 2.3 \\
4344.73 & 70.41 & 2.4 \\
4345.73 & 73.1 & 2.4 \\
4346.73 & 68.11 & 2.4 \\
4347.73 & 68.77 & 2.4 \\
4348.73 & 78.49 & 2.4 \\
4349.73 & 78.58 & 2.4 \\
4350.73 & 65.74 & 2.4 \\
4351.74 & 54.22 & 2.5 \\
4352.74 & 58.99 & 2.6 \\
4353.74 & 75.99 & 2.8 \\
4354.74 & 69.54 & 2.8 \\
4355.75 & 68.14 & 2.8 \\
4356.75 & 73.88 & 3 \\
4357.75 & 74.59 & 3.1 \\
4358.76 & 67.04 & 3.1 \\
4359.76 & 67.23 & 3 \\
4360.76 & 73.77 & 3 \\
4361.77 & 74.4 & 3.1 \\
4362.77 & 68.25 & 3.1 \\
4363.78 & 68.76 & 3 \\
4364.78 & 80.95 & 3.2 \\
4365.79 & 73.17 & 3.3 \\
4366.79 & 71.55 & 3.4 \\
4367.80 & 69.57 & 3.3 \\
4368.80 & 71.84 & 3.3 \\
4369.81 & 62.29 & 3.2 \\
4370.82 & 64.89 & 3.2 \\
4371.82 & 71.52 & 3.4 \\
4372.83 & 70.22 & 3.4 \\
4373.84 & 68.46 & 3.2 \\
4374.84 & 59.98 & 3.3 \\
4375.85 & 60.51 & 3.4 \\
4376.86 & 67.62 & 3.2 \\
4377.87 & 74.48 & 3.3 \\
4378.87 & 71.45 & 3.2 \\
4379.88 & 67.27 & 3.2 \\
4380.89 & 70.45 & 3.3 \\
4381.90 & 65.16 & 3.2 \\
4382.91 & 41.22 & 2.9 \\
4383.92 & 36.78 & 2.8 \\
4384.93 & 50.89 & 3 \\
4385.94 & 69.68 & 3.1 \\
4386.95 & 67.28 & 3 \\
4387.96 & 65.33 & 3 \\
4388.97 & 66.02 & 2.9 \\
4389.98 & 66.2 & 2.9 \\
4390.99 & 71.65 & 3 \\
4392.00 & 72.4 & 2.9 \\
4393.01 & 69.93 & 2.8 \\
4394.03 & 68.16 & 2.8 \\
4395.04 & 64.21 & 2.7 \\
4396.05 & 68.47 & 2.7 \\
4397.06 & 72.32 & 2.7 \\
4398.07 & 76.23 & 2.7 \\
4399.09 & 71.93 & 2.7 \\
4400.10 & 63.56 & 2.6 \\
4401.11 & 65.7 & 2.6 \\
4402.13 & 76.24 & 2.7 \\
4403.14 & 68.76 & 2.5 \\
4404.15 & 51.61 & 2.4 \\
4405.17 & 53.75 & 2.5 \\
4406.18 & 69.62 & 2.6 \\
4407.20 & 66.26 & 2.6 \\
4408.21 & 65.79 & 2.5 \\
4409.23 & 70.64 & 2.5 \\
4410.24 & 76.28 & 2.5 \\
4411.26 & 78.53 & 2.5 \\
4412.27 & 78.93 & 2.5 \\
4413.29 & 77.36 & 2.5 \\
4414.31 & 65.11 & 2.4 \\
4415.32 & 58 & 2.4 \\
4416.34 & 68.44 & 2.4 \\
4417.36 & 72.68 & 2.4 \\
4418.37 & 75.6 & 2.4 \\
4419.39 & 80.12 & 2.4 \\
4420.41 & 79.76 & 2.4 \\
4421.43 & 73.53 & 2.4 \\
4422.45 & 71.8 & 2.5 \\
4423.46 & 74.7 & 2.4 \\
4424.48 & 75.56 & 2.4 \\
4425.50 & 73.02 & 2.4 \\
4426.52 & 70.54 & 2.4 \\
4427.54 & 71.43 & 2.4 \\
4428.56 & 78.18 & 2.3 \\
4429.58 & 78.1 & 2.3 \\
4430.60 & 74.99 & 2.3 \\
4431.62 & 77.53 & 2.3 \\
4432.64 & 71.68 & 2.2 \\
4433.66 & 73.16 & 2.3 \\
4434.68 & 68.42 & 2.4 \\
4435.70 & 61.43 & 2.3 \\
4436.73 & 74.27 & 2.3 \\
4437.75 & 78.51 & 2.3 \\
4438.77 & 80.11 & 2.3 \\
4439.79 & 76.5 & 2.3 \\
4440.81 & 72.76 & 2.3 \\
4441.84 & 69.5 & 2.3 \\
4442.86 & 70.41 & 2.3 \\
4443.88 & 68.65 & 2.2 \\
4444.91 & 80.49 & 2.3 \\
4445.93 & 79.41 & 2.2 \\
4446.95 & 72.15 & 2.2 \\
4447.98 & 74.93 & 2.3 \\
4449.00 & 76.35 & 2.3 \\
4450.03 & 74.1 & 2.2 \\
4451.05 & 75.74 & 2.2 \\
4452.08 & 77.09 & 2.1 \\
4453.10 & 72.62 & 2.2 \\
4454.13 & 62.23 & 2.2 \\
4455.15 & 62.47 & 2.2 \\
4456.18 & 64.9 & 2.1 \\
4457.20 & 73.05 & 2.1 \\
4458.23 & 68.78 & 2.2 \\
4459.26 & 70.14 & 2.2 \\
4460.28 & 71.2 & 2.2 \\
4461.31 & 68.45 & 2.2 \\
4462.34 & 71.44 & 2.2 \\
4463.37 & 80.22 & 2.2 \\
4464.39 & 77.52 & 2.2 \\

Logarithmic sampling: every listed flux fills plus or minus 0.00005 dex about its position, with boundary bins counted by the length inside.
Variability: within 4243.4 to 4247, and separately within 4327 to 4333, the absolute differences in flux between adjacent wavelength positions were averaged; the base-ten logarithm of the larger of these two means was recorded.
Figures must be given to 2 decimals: 0.51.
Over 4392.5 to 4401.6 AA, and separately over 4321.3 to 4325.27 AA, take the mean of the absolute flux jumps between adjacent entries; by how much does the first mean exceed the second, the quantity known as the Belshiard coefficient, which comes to -4.2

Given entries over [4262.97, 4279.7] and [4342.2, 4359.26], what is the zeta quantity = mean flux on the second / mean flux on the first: 1.12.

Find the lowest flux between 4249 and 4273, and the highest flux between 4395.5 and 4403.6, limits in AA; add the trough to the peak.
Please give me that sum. 119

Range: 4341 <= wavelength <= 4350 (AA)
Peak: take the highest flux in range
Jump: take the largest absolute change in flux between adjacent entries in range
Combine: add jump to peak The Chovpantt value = 88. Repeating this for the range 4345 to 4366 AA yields 98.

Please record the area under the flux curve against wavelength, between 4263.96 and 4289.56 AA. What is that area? 1562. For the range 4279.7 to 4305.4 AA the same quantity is 1439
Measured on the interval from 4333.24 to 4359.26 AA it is 1738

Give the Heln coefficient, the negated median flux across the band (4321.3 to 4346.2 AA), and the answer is -66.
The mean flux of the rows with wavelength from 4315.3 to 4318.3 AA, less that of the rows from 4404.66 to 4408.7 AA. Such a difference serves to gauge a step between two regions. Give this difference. 15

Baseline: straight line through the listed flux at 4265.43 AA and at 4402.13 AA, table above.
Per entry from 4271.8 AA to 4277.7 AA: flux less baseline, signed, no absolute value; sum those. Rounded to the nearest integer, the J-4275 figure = -79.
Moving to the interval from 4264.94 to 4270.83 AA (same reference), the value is -45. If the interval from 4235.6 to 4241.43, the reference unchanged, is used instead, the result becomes -36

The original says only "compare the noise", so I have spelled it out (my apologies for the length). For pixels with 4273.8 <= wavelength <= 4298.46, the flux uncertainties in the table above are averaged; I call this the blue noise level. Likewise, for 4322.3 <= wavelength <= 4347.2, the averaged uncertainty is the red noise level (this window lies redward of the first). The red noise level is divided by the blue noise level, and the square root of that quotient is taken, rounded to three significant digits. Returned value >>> 1.02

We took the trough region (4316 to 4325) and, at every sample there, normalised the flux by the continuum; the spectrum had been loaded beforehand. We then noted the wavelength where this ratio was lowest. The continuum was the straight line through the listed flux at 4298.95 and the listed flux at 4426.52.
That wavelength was 4324.77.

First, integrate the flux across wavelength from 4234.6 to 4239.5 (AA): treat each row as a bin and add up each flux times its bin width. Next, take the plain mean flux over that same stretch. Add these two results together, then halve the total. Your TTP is 186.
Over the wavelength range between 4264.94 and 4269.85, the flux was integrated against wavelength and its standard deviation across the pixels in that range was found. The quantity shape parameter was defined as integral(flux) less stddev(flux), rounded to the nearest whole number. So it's 316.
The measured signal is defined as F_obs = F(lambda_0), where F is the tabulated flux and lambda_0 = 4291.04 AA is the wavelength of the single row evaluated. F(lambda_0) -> 55.1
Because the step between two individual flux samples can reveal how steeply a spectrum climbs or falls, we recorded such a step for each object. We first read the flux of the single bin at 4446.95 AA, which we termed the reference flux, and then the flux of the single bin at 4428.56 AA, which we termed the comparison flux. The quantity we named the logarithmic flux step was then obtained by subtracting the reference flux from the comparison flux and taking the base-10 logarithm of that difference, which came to 0.78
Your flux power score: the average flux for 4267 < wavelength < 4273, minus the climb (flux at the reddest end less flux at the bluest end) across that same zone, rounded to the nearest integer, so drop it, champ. 71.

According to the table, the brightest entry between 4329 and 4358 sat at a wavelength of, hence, 4334.73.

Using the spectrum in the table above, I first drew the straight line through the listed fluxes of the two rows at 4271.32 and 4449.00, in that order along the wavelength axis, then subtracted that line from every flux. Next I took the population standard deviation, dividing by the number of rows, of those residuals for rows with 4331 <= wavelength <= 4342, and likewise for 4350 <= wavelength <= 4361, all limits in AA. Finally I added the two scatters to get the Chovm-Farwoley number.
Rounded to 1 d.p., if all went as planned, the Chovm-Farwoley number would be 17.4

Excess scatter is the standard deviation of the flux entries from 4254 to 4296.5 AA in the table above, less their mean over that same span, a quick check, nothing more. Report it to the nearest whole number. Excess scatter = -54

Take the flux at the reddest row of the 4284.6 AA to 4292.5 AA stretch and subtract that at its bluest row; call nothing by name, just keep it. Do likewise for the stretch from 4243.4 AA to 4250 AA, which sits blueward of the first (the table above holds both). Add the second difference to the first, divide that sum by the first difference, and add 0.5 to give -2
